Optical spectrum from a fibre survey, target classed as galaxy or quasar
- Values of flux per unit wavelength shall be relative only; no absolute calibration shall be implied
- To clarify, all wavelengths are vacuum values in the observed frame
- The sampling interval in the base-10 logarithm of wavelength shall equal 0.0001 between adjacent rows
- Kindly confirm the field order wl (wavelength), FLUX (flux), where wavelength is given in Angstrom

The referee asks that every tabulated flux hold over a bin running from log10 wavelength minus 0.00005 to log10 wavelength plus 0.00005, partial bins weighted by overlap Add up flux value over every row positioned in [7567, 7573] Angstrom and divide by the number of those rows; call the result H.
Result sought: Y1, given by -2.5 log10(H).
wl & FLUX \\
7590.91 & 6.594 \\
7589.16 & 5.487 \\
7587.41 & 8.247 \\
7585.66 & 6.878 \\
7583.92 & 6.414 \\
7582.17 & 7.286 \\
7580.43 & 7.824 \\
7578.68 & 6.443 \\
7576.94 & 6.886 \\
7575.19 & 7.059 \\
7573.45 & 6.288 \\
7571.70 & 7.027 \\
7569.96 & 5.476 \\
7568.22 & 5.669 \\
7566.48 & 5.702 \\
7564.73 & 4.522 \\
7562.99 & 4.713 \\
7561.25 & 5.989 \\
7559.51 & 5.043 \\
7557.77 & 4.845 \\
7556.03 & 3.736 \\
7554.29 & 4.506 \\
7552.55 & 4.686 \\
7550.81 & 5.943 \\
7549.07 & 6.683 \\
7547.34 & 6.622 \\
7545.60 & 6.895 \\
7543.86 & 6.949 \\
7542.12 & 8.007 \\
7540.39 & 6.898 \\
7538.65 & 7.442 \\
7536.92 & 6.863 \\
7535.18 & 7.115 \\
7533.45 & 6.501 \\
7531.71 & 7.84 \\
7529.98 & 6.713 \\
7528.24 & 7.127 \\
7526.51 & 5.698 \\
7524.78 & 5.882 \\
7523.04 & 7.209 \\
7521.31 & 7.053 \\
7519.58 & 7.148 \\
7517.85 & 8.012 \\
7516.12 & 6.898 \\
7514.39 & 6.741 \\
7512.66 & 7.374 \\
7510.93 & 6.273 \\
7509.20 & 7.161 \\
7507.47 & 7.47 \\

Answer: -1.96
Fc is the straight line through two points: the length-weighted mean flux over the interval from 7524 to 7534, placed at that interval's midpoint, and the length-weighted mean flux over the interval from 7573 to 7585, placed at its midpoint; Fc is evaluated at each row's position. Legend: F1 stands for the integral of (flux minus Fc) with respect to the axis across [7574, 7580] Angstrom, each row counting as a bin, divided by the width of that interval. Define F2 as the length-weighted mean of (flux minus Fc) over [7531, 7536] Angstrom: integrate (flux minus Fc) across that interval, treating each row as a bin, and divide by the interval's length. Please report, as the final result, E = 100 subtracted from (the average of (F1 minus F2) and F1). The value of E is -100.3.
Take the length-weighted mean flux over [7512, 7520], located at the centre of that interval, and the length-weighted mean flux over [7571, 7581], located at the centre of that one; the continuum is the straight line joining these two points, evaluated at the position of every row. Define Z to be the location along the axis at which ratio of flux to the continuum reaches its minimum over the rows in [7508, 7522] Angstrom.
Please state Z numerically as 7510.93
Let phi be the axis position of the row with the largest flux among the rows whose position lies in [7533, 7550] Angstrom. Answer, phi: 7542.12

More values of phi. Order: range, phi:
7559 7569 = 7561.25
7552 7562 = 7561.25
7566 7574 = 7571.70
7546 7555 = 7549.07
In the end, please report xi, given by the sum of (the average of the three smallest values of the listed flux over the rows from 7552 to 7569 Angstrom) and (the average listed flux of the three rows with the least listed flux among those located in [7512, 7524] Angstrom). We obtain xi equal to 11.2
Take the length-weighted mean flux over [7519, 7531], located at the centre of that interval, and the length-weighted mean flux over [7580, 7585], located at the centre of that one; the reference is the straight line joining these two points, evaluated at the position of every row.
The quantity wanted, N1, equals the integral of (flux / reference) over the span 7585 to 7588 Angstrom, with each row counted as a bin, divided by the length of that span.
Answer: 1.1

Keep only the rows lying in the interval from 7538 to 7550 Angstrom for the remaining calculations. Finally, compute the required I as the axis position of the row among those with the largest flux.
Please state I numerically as 7542.12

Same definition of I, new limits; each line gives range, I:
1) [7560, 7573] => 7571.70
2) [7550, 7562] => 7561.25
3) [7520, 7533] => 7531.71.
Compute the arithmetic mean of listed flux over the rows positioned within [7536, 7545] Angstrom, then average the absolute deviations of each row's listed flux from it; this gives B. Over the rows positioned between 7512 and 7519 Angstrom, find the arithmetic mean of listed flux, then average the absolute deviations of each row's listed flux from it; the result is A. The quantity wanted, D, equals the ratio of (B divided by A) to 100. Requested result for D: 0.0090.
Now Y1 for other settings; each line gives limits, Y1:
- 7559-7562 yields -1.85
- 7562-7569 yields -1.78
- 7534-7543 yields -2.15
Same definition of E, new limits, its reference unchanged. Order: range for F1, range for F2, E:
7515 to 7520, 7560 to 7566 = -98.4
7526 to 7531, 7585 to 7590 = -100.0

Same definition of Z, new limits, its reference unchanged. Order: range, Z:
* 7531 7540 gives 7533.45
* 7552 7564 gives 7556.03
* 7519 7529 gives 7526.51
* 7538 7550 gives 7547.34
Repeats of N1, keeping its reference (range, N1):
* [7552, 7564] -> 0.7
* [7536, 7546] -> 1.1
